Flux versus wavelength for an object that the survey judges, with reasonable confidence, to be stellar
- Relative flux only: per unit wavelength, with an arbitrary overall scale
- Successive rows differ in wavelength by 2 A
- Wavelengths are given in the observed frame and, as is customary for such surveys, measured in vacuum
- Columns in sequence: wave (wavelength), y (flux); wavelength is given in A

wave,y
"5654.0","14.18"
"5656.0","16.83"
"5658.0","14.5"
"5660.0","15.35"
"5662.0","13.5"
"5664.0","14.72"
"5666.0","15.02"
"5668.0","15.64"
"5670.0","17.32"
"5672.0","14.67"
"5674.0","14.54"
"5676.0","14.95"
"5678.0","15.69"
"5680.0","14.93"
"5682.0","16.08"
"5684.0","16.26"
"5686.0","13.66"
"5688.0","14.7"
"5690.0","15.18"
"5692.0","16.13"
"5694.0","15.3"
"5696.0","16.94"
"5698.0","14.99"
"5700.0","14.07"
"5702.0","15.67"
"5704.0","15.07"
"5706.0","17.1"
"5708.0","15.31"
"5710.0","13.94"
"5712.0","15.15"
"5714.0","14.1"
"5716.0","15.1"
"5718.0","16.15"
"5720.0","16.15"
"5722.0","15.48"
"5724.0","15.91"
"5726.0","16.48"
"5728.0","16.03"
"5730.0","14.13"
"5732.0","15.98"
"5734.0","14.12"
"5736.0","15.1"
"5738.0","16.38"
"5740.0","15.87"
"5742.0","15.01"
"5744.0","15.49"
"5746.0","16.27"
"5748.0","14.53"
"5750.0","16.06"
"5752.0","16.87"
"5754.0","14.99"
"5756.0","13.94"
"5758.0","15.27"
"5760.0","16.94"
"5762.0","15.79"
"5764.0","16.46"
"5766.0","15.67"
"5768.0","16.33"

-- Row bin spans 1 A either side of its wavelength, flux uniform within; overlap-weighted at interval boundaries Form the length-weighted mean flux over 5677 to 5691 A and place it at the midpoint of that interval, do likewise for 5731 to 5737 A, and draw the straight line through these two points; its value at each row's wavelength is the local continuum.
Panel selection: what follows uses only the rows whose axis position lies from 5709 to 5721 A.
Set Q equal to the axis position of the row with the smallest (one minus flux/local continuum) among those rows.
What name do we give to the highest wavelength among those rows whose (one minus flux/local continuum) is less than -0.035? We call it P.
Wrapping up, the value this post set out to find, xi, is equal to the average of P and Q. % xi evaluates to 5720 A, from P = 5720.0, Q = 5720.0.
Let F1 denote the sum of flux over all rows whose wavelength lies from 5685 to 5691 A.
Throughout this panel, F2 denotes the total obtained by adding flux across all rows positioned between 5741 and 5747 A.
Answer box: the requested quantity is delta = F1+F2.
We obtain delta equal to 90.3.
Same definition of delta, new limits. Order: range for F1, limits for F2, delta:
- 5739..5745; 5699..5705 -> 91.2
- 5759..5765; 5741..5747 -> 96.0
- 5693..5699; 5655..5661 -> 93.9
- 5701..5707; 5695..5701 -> 93.8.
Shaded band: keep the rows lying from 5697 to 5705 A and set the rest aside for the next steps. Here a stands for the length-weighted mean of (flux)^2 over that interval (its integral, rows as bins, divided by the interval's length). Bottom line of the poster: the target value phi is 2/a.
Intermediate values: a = 224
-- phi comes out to 0.0089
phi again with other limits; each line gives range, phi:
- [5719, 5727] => 0.0078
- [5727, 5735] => 0.0088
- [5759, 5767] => 0.0076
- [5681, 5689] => 0.0086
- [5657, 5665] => 0.0095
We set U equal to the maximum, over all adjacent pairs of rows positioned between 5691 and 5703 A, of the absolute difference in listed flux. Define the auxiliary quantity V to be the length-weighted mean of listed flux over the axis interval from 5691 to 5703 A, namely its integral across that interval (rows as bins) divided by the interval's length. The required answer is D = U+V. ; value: 17.5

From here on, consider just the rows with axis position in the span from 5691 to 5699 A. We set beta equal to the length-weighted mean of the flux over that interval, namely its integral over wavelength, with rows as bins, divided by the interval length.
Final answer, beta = 15.8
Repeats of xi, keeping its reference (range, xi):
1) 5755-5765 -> 5762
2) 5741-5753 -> 5752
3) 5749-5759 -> 5752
